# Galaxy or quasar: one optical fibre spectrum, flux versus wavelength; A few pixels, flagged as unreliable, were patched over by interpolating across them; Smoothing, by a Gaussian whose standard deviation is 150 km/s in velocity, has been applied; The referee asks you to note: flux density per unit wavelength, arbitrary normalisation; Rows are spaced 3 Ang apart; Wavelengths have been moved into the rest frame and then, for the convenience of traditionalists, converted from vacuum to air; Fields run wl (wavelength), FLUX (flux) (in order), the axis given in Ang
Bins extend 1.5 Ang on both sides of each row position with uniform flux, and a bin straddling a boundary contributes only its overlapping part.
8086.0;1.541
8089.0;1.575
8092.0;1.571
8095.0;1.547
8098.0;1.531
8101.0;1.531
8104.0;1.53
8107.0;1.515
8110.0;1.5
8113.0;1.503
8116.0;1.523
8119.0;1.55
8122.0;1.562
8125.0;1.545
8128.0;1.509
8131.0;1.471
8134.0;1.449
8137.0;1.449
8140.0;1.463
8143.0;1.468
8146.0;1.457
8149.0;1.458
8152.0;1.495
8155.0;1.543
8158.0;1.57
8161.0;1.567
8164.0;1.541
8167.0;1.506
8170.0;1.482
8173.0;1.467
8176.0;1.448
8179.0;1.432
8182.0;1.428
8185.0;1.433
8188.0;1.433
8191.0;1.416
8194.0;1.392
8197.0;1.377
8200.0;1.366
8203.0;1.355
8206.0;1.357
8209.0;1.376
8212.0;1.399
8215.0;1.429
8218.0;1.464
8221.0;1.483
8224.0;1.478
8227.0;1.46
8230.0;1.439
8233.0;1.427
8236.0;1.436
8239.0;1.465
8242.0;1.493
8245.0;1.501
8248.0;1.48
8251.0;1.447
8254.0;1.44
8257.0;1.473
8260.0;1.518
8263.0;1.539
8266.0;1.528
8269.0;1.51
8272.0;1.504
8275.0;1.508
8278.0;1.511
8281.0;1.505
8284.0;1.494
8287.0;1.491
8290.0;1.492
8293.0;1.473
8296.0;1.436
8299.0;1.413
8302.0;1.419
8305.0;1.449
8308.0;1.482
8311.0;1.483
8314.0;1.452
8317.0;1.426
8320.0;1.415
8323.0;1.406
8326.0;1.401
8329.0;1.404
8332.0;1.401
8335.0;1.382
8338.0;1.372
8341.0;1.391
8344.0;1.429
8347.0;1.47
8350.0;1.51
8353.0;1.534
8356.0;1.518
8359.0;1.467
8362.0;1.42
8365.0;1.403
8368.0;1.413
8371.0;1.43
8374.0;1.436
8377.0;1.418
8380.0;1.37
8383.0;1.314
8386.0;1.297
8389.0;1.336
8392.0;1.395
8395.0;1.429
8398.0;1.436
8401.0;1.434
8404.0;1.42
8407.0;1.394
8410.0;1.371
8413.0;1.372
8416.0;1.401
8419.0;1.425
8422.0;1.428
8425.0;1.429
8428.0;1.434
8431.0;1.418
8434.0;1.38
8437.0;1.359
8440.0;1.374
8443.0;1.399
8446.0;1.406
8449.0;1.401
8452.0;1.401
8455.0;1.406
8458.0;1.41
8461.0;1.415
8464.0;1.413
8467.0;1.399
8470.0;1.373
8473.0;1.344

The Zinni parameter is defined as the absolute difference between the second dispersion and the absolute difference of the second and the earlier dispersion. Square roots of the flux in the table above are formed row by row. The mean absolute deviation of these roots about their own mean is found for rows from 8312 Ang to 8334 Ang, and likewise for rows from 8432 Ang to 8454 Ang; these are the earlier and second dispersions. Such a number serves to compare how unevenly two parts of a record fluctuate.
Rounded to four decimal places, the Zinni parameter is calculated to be 0.0058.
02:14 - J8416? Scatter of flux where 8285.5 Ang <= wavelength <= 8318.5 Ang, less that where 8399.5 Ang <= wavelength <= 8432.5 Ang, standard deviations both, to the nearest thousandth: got 0.006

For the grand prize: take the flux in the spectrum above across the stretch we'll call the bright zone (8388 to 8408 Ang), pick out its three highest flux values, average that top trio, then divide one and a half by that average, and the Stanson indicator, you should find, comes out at 1.05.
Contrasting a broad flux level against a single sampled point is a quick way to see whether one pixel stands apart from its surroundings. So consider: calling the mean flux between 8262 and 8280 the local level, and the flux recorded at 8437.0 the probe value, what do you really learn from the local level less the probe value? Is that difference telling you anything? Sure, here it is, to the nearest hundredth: 0.16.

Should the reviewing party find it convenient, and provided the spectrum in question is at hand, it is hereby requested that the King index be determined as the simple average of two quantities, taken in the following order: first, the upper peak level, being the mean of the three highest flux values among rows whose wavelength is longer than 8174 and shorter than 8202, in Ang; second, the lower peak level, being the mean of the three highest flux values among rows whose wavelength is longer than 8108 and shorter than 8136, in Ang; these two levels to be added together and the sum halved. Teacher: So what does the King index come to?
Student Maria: 1.495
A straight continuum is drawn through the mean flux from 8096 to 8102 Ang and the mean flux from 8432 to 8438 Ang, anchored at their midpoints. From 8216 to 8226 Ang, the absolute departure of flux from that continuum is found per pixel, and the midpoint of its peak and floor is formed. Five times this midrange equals 0.04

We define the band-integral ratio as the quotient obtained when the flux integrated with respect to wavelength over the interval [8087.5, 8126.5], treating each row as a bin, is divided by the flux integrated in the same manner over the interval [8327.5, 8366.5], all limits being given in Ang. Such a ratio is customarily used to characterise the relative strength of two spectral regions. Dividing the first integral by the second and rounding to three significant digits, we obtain 1.07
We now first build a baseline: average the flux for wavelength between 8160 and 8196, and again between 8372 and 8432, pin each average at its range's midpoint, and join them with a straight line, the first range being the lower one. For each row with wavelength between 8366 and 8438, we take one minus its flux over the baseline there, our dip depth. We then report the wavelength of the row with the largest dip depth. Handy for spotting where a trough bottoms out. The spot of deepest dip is 8386.0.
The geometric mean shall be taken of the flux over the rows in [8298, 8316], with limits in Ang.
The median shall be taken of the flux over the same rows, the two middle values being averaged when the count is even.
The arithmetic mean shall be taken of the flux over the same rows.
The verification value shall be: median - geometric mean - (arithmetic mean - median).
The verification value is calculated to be 0.002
